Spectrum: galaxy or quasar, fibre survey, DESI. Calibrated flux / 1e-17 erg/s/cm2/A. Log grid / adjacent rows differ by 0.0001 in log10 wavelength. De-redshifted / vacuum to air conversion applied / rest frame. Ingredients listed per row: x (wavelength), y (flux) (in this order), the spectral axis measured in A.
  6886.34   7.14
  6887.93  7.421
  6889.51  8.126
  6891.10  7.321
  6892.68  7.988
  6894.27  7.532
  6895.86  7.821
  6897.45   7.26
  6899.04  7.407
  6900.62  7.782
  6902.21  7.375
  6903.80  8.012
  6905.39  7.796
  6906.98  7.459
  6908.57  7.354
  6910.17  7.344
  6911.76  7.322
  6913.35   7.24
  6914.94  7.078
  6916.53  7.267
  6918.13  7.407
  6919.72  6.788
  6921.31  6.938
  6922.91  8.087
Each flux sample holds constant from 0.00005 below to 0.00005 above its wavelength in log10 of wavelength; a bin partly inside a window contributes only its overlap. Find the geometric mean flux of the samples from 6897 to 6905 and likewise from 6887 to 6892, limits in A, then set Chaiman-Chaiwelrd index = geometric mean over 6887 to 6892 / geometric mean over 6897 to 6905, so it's 1.01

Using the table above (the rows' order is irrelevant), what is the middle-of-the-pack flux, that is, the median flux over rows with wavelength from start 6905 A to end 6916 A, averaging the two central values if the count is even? 7.34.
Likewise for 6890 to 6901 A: 7.53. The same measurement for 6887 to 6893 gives 7.70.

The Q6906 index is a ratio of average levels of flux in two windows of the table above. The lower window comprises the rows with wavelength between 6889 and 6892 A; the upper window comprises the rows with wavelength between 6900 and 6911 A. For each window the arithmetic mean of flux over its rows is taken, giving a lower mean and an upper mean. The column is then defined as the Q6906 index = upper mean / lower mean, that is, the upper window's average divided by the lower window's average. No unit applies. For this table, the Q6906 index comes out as 0.98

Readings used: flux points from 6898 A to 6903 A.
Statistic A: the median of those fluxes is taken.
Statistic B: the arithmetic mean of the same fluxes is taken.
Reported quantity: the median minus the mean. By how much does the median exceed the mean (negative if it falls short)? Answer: -0.11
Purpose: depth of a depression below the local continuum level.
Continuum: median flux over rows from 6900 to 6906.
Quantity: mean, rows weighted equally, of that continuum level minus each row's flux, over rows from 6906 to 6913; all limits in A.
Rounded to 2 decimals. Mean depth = 0.42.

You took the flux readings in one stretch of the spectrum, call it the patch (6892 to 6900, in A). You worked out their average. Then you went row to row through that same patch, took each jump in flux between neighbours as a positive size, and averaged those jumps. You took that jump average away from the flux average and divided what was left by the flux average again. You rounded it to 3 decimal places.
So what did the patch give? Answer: 0.952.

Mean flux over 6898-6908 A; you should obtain 7.6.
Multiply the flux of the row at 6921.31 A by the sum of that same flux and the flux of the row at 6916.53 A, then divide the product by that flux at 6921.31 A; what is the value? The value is 14.2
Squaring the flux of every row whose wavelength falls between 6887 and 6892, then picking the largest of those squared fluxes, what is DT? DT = 66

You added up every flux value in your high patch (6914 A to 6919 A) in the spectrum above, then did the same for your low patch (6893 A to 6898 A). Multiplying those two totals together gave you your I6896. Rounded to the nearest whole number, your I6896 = 492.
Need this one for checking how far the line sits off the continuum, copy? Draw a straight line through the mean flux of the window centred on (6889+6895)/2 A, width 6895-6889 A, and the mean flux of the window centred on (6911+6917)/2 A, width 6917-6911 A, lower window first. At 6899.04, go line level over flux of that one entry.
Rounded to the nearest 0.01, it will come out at 1.02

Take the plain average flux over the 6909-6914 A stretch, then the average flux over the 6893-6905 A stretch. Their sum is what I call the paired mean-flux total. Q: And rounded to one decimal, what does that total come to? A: 14.9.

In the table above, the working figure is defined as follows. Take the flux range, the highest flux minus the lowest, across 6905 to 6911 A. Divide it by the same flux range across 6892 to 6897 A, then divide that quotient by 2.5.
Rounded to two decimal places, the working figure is 0.40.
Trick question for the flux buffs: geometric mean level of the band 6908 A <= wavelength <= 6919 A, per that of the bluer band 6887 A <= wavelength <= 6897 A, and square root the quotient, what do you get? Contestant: 0.97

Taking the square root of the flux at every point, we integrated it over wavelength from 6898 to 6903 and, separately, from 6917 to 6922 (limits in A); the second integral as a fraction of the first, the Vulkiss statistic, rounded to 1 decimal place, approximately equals 1.0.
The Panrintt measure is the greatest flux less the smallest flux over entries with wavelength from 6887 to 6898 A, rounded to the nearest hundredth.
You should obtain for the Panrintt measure 0.87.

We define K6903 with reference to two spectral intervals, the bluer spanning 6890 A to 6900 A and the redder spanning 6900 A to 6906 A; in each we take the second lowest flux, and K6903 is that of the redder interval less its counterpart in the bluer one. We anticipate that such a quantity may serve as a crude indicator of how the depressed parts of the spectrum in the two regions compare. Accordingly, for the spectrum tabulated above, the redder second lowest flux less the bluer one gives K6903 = 0.46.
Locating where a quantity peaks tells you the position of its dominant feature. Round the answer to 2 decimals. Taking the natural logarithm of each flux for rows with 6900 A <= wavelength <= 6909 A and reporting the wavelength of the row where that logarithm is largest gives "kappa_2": 6903.80 A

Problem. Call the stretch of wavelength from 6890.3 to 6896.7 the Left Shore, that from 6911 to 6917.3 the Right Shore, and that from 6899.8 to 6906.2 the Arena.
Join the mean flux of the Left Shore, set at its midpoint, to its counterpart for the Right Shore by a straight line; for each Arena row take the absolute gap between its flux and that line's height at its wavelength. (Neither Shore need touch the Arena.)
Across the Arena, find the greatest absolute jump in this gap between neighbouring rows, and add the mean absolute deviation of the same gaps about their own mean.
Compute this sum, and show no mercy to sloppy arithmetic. 0.6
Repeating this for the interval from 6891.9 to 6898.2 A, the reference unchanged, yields 0.3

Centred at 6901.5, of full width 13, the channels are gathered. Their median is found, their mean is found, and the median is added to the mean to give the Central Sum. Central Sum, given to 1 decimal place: 15.2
